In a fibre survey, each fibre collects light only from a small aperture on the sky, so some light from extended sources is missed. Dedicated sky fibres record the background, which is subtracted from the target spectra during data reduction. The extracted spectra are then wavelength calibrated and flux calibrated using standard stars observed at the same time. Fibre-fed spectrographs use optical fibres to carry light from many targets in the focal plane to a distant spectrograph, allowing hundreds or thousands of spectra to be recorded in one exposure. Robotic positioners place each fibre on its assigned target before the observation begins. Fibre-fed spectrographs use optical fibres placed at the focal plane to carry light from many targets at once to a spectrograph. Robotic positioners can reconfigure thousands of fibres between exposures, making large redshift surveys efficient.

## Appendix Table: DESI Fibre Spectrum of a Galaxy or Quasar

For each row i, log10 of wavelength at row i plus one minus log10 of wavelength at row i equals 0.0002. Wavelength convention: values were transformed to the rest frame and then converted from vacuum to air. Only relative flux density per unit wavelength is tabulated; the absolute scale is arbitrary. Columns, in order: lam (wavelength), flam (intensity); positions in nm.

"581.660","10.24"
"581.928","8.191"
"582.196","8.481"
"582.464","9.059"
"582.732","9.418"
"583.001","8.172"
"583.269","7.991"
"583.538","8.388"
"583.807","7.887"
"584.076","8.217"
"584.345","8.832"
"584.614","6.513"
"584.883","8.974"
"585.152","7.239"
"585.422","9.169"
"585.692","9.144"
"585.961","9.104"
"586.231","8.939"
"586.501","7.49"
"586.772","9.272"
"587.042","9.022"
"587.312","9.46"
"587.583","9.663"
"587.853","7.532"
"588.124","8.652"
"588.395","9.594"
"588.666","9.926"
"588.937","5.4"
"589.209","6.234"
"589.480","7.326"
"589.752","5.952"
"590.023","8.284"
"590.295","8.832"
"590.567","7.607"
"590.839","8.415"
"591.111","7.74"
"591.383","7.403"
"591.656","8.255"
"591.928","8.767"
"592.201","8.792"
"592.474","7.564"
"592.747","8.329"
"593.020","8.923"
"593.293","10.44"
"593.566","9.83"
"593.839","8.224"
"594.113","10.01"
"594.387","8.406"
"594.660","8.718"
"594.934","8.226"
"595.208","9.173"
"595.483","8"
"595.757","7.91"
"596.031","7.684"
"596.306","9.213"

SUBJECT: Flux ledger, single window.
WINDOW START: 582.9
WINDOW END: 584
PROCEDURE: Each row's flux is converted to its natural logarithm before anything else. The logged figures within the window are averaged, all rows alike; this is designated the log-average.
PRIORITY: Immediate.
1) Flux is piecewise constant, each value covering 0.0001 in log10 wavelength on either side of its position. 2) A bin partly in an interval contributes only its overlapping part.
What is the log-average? 2.09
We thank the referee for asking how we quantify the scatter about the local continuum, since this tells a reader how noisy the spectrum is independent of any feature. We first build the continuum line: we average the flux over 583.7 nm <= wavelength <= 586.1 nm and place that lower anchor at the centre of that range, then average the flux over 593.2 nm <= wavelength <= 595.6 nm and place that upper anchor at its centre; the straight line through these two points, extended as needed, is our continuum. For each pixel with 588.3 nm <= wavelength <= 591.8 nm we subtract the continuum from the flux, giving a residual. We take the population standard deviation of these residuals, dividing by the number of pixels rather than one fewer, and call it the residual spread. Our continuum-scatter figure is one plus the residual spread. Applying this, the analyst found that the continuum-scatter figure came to 2.29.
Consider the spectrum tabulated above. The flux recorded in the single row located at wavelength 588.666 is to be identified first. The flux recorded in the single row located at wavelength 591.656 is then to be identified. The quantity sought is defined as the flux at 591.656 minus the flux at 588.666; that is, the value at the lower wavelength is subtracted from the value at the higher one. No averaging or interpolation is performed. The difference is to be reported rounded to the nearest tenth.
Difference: -1.7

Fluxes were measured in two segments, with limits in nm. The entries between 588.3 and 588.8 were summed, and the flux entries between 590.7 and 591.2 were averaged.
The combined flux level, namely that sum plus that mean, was 27.6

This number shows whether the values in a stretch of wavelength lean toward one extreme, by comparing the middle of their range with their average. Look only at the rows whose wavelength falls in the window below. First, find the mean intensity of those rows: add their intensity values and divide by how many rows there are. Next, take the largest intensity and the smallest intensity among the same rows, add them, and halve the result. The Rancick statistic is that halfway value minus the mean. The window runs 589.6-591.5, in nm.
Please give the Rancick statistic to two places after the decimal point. -0.36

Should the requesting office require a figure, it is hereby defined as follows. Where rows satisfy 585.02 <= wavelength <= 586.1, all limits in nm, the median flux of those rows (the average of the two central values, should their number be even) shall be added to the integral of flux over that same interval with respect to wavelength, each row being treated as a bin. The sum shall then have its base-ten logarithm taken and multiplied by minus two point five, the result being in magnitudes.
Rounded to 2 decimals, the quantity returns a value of -3.17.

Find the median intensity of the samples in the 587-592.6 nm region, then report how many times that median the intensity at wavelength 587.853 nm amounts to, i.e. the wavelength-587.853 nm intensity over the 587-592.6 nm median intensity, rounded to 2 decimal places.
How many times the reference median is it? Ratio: 0.91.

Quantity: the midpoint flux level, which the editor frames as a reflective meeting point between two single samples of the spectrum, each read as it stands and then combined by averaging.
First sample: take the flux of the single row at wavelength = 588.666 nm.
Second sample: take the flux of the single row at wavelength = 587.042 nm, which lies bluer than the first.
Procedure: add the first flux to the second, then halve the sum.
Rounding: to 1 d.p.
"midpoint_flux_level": 9.5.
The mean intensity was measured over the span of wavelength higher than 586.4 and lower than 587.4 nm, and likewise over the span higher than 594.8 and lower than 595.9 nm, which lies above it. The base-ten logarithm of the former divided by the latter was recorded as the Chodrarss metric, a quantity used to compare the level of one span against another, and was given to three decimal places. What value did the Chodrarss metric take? 0.025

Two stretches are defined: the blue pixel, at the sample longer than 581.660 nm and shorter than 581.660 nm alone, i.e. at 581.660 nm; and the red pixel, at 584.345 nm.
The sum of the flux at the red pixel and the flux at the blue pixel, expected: 19.1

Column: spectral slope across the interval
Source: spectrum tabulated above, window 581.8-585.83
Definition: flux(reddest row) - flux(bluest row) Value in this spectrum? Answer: 1.0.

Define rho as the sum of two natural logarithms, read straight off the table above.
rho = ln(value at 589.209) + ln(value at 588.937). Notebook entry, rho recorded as 3.52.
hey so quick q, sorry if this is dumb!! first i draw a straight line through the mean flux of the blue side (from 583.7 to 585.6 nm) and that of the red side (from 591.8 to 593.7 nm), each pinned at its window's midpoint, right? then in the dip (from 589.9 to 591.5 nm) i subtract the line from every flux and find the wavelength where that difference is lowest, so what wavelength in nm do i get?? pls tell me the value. 591.383 nm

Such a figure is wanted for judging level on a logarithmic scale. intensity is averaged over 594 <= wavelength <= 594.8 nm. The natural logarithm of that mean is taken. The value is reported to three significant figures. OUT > 2.20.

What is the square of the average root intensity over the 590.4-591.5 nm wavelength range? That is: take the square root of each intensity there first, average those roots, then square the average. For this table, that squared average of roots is 7.8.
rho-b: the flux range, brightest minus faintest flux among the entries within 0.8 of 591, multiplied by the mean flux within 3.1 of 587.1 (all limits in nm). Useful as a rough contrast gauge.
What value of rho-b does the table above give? 12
